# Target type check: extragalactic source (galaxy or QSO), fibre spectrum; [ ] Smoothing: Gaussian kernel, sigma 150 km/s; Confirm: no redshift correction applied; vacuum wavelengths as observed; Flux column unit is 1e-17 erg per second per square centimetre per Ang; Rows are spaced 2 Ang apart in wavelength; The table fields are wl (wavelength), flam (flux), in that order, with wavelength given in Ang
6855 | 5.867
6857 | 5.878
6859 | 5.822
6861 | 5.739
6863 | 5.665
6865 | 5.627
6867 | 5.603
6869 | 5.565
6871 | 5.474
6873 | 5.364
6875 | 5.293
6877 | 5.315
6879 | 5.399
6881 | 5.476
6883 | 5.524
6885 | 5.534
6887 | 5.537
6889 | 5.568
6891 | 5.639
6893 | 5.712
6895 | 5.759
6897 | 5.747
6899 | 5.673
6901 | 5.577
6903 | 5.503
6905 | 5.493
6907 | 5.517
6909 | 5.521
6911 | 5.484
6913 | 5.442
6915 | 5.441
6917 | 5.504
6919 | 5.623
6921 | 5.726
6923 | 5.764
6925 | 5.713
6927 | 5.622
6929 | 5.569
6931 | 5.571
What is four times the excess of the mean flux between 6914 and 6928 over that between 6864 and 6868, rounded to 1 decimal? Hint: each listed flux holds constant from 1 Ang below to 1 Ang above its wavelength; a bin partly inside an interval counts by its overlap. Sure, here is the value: 0.1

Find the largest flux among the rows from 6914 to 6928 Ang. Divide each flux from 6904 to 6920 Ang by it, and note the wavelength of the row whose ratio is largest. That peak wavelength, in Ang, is 6919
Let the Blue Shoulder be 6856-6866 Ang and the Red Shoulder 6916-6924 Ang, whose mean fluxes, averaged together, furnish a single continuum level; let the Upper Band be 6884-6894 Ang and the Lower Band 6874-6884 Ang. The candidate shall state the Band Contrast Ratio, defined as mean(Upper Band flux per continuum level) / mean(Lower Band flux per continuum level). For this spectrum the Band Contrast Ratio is 1.04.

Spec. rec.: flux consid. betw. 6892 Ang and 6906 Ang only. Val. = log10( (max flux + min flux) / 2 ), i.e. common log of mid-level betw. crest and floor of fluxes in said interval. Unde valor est 0.750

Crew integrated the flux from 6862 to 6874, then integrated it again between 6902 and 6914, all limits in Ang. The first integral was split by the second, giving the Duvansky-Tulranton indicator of 1.01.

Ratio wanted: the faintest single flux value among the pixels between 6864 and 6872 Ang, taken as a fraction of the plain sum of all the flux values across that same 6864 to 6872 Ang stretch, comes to 0.246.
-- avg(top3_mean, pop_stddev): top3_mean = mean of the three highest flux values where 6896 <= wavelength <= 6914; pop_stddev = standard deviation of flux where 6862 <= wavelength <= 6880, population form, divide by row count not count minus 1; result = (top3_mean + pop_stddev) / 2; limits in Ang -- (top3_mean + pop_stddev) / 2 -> 2.90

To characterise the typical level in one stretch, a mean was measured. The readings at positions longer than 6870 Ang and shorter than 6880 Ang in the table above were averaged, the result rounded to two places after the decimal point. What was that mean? 5.37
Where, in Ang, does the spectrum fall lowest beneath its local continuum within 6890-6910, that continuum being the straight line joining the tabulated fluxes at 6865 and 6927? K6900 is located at 6905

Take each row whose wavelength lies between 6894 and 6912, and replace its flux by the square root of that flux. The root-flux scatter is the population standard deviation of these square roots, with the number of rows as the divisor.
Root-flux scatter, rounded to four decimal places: 0.0221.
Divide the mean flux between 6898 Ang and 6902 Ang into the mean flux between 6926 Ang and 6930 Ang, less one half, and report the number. 0.495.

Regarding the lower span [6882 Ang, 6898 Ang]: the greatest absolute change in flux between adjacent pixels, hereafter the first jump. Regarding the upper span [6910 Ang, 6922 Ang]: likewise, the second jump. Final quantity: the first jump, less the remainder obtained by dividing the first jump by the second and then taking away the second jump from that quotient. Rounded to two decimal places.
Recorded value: -0.42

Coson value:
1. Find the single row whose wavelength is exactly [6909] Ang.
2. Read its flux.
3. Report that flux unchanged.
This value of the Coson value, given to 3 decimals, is 5.521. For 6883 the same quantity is 5.524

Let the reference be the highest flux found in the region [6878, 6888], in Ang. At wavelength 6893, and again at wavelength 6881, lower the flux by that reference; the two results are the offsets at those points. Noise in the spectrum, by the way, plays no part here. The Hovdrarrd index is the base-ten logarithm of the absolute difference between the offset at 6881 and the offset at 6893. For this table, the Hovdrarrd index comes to -0.63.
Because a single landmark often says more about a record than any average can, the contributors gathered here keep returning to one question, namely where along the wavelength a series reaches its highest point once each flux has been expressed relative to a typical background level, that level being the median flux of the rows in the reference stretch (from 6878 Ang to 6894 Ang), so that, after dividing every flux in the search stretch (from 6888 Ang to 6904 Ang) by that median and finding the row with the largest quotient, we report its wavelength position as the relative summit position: 6895 Ang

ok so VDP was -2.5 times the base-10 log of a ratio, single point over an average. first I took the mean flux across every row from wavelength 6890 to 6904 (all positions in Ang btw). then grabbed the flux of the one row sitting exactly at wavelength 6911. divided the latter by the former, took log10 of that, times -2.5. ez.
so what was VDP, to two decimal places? 0.03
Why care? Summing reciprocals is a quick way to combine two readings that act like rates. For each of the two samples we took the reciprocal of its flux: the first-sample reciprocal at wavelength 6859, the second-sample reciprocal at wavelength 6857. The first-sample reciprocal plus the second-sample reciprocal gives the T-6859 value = 0.342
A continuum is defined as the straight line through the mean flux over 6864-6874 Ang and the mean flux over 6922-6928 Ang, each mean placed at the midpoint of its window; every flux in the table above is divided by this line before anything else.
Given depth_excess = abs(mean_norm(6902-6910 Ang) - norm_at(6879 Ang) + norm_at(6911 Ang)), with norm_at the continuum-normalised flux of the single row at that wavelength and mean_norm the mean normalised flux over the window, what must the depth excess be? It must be 0.97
